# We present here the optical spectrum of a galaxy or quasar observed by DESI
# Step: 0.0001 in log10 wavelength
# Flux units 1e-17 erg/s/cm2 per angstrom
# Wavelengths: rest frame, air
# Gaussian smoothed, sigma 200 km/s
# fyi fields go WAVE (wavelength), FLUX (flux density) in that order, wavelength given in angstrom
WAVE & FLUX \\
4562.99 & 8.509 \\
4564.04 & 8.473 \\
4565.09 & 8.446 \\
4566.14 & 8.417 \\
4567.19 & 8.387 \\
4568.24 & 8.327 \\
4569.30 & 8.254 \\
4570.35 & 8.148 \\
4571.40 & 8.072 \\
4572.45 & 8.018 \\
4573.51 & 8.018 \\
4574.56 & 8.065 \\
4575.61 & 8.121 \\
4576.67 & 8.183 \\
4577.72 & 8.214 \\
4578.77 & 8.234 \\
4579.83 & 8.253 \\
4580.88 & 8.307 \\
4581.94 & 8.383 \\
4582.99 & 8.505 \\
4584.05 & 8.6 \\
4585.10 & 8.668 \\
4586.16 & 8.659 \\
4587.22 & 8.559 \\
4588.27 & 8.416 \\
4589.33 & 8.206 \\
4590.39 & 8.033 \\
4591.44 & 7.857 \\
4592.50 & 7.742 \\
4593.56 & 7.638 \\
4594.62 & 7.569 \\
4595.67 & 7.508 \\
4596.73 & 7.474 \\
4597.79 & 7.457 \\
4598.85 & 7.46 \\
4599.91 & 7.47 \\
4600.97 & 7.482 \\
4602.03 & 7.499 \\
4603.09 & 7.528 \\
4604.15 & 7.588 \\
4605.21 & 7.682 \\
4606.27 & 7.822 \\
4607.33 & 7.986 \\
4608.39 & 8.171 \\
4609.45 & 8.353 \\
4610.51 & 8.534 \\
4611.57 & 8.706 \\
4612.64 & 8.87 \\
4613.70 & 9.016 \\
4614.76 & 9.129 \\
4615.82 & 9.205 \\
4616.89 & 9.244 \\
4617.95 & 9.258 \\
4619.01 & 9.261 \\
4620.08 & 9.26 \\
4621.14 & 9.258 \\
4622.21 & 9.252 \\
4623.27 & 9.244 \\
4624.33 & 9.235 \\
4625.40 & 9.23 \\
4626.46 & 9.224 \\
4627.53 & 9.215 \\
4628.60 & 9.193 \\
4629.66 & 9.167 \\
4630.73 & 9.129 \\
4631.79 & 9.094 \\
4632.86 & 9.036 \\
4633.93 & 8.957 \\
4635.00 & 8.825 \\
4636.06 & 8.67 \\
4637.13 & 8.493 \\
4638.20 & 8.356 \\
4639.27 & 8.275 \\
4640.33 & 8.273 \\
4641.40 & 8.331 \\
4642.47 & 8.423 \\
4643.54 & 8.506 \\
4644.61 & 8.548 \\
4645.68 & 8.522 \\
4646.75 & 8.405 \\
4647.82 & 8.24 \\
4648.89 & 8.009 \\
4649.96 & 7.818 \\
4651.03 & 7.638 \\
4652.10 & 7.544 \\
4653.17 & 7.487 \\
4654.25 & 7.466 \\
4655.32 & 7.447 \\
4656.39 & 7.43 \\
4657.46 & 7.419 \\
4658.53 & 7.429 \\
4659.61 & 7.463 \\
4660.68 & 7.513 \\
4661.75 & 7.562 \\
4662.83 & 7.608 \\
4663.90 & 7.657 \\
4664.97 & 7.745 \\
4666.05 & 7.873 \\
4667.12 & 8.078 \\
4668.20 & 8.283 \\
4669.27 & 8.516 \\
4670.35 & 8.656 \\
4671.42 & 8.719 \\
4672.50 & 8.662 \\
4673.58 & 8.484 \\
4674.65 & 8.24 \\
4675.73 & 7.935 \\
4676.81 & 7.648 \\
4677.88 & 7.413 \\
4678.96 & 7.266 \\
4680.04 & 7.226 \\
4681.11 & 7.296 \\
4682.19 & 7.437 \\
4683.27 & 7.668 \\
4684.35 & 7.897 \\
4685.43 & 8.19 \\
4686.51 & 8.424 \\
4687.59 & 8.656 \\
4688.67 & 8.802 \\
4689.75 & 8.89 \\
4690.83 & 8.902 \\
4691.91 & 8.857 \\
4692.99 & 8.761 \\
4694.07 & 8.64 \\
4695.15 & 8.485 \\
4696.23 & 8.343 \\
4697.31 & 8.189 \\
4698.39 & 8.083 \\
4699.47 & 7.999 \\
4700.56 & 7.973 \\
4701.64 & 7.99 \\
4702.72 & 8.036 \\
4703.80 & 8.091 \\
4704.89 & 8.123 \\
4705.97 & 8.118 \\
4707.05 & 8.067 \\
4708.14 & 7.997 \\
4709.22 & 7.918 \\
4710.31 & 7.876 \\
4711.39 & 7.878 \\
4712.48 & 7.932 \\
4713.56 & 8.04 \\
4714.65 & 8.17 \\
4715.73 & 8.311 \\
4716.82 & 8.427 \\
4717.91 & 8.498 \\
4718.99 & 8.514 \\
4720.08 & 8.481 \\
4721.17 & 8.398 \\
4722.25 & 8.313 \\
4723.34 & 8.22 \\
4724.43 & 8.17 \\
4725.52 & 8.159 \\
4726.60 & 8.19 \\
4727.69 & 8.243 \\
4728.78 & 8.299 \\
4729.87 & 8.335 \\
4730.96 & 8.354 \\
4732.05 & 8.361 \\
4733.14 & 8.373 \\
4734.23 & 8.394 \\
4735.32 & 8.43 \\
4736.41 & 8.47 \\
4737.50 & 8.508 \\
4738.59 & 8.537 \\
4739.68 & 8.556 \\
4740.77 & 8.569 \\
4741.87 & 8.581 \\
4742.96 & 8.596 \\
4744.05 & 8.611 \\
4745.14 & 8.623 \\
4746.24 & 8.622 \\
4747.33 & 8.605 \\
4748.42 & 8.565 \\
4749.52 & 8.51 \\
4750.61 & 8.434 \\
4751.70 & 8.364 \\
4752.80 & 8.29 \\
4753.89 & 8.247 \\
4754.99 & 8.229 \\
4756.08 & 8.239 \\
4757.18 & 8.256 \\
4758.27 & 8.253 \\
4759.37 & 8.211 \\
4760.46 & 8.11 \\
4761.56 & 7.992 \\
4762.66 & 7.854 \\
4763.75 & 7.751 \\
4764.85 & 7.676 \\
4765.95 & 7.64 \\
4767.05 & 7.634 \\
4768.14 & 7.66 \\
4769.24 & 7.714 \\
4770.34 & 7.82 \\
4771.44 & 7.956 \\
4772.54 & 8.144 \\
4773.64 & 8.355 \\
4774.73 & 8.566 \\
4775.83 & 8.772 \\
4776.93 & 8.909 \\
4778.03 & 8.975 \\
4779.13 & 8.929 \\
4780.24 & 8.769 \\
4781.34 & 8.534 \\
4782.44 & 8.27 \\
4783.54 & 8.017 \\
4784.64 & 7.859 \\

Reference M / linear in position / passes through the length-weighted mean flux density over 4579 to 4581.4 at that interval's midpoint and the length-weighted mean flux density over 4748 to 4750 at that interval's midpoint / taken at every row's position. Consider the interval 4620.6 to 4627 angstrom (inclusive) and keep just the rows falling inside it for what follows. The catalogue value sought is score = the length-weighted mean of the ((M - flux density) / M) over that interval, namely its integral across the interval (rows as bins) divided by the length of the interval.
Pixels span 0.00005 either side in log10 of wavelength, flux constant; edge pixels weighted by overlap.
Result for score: -0.11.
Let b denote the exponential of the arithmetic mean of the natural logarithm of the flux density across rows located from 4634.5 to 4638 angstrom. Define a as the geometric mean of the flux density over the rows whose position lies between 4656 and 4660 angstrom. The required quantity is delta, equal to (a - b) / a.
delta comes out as -0.165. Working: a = 7.44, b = 8.7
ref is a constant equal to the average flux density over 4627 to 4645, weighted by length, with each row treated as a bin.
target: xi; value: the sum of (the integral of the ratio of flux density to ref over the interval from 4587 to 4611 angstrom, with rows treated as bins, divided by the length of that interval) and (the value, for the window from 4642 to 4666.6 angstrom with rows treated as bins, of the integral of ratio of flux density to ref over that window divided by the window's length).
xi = 1.79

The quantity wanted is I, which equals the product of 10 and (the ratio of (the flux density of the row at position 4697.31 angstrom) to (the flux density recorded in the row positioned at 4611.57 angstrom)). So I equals 9.4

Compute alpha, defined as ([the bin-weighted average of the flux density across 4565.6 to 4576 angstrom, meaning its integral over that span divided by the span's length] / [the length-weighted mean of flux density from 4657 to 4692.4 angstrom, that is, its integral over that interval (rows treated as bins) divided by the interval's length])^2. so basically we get 1.04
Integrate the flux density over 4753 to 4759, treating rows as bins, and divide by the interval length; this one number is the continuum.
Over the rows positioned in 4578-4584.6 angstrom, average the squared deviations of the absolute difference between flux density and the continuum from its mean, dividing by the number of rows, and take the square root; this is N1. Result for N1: 0.129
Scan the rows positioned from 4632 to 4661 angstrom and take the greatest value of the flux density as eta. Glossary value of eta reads 9.036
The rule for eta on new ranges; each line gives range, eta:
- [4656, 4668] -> 8.078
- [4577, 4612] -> 8.706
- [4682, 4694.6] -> 8.902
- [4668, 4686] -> 8.719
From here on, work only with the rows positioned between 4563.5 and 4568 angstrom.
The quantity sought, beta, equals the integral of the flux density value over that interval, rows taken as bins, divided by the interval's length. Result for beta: 8.44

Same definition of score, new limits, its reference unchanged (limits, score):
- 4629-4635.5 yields -0.08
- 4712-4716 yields 0.04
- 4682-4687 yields 0.06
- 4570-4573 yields 0.02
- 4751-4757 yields 0.03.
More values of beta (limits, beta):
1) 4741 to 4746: 8.59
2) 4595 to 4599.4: 7.48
